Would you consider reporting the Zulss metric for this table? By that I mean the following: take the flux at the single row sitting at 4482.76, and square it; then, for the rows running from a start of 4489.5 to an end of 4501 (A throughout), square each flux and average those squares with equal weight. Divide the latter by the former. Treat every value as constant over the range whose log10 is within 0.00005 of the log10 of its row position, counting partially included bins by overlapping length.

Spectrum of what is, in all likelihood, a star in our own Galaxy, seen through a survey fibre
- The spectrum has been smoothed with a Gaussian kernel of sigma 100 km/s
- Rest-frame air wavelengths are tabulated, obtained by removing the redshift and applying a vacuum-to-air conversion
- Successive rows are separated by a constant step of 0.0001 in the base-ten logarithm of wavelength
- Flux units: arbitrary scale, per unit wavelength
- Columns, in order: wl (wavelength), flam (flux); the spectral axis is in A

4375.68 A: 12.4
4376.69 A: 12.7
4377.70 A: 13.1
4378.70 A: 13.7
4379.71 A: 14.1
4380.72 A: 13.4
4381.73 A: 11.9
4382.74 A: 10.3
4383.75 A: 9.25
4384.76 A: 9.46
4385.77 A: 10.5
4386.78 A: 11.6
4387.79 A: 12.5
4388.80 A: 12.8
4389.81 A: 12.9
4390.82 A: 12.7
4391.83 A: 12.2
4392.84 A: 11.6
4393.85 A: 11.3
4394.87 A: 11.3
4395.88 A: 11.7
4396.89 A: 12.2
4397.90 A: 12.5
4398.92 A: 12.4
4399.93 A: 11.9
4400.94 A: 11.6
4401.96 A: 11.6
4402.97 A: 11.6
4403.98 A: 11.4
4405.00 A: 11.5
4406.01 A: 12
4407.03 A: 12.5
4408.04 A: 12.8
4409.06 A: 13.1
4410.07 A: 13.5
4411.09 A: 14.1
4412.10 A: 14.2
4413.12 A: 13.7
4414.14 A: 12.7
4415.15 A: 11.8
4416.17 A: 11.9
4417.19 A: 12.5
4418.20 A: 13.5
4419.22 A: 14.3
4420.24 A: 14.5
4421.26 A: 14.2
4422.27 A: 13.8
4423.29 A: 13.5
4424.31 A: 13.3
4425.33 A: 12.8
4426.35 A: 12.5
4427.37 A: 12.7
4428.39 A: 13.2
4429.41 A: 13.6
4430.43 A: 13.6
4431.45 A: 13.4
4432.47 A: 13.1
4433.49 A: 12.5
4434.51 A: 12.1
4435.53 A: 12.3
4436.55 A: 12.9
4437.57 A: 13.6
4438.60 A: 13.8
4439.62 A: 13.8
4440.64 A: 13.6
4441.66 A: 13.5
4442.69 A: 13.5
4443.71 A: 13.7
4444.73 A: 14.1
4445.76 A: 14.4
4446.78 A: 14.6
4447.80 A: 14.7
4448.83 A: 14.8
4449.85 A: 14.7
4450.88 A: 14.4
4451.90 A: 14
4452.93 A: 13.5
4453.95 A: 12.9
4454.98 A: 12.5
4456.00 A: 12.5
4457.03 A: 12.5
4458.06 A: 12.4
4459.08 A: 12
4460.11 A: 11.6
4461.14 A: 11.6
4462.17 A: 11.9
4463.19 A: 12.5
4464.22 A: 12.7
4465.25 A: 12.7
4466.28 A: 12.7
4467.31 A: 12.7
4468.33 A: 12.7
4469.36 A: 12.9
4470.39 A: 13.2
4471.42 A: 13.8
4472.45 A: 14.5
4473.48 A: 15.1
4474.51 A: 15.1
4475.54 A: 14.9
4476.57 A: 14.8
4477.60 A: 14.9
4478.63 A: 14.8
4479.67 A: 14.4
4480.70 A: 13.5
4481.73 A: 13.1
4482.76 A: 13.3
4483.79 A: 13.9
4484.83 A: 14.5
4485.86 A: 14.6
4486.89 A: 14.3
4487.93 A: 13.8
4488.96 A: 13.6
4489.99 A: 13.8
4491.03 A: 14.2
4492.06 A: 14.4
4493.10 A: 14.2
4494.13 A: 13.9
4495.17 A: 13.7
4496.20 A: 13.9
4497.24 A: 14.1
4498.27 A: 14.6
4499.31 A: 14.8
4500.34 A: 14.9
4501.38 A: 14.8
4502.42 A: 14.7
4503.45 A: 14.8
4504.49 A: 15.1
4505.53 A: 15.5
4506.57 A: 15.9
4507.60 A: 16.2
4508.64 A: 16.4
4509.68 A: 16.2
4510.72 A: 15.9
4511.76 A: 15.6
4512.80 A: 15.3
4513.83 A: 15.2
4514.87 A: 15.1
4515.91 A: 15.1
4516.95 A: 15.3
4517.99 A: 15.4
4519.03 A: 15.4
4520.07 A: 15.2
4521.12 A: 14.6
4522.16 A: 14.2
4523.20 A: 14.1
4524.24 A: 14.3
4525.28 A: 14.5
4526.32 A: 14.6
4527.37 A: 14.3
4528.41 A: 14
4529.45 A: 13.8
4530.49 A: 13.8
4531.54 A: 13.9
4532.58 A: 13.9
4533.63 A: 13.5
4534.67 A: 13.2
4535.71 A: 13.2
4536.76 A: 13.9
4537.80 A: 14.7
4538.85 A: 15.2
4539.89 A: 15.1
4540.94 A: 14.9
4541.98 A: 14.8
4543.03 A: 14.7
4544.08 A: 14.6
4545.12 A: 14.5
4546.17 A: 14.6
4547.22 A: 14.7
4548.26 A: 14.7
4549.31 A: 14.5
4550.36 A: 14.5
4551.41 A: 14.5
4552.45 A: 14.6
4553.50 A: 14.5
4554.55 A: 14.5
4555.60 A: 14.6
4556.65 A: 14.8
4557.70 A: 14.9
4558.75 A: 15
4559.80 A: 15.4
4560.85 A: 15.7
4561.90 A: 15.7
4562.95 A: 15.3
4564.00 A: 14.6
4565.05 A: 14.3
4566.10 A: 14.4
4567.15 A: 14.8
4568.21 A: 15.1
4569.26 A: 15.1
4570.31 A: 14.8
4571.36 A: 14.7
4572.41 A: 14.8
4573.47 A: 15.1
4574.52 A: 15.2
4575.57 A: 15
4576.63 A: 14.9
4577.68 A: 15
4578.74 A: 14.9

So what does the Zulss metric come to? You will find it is 1.15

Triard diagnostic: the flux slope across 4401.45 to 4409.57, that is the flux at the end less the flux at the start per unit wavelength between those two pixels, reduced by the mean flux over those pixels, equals -11.9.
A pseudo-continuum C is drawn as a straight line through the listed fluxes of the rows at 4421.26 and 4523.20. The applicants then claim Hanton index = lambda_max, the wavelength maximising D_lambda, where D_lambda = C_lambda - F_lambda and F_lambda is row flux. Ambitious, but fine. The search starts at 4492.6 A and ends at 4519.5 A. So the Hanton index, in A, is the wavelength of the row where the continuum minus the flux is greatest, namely 4495.17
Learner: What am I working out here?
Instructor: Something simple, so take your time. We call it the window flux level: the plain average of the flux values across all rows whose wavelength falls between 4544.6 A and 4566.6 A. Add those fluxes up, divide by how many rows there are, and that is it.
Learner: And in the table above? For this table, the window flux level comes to 14.8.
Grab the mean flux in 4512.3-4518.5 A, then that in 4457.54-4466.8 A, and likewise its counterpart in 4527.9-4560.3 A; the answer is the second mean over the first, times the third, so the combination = 11.6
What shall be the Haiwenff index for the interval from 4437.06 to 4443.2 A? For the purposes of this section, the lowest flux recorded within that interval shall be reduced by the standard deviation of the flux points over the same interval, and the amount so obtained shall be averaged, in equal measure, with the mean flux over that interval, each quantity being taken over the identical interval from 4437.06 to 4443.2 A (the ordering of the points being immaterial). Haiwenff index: 13.5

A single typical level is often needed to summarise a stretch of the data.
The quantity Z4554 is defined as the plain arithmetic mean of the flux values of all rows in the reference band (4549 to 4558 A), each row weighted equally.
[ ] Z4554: 14.6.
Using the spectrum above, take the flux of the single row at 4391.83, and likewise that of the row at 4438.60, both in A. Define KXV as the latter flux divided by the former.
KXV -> 1.13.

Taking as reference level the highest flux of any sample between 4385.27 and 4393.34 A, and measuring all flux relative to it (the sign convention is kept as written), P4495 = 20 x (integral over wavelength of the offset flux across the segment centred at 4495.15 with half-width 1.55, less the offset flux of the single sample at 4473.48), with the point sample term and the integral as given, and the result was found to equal 14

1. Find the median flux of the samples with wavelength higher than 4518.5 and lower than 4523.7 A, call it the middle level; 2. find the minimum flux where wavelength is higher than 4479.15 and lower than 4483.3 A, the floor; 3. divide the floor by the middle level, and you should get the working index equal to 0.90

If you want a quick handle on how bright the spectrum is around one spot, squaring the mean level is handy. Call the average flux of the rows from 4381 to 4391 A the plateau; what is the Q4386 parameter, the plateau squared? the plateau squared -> 130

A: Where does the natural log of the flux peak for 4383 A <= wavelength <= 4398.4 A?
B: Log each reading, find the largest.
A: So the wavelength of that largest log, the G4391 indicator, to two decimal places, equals 4389.81 A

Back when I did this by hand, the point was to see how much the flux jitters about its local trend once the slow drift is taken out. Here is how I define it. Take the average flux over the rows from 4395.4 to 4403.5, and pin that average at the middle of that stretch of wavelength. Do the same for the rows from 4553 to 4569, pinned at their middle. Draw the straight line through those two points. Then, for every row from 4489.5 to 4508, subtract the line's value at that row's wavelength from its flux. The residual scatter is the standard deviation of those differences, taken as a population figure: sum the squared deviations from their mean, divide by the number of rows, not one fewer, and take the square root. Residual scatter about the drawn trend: 0.60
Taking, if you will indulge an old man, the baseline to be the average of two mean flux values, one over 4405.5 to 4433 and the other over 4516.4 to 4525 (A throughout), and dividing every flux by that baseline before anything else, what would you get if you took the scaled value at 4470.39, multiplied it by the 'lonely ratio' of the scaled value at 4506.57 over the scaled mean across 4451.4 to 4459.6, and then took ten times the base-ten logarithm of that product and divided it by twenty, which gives 0.034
